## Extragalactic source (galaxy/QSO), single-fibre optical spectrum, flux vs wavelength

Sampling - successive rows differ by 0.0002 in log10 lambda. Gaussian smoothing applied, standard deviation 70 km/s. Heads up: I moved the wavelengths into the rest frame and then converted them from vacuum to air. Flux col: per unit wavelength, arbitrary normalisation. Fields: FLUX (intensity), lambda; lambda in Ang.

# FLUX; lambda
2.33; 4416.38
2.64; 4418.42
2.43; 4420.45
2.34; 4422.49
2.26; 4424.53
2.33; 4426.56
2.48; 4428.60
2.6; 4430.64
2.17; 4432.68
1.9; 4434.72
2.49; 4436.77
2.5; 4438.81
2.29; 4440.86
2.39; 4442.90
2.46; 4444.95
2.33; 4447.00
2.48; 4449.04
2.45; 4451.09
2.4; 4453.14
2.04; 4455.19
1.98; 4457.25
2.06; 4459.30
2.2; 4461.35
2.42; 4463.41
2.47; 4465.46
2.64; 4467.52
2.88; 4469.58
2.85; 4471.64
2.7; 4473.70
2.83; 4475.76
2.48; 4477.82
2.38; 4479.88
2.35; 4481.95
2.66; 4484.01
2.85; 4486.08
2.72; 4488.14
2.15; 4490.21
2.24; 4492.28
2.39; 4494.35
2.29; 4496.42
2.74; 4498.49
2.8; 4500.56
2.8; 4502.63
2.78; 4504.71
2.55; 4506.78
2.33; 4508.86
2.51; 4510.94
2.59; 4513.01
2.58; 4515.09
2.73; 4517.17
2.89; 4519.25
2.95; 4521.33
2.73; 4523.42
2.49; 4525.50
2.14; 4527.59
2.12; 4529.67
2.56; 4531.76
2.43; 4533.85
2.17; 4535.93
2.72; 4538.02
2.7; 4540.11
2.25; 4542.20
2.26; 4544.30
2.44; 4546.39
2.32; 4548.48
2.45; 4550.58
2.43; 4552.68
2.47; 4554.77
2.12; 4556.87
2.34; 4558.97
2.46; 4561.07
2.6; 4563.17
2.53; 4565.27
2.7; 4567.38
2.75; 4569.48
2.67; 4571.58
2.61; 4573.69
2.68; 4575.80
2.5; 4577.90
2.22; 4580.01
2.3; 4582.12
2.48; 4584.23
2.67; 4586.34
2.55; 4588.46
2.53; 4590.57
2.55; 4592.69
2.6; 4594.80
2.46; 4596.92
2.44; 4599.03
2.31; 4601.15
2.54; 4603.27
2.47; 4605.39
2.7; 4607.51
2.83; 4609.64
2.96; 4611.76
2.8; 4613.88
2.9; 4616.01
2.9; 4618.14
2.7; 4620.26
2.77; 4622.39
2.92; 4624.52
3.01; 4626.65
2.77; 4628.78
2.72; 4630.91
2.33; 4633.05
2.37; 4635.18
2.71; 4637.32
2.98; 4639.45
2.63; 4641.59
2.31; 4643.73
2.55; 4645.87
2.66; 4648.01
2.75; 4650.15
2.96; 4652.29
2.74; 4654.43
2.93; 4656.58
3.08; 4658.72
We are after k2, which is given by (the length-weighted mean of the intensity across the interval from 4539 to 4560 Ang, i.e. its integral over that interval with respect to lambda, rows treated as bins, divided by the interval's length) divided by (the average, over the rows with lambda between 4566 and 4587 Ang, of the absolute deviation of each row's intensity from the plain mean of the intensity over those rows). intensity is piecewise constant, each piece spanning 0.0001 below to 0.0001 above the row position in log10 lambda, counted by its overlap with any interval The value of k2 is 16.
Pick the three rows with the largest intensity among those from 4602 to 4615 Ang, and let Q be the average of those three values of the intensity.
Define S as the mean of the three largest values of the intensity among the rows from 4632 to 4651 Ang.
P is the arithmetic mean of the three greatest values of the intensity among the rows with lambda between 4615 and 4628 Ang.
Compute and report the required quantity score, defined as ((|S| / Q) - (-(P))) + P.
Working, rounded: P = 2.94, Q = 2.86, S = 2.81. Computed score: 6.87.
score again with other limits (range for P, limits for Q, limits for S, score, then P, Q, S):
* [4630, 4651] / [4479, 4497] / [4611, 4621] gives 6.70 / 2.82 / 2.74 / 2.92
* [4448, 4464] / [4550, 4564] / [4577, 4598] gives 5.94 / 2.45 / 2.51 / 2.61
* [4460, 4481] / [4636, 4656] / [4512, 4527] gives 6.69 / 2.85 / 2.90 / 2.86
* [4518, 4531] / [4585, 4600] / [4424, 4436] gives 6.66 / 2.86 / 2.61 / 2.47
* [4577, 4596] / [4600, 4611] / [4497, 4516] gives 6.25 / 2.61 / 2.69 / 2.79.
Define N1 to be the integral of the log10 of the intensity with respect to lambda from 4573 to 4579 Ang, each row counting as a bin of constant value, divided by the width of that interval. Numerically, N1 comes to 0.41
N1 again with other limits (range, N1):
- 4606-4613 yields 0.45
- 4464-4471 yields 0.42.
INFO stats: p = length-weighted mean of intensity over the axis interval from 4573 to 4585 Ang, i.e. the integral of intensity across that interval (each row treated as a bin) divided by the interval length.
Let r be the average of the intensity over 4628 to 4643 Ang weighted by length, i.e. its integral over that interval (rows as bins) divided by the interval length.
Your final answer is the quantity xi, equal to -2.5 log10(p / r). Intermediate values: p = 2.46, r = 2.63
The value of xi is 0.07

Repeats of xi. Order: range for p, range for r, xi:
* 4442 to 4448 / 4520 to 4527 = 0.13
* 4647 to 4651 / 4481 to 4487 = -0.03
